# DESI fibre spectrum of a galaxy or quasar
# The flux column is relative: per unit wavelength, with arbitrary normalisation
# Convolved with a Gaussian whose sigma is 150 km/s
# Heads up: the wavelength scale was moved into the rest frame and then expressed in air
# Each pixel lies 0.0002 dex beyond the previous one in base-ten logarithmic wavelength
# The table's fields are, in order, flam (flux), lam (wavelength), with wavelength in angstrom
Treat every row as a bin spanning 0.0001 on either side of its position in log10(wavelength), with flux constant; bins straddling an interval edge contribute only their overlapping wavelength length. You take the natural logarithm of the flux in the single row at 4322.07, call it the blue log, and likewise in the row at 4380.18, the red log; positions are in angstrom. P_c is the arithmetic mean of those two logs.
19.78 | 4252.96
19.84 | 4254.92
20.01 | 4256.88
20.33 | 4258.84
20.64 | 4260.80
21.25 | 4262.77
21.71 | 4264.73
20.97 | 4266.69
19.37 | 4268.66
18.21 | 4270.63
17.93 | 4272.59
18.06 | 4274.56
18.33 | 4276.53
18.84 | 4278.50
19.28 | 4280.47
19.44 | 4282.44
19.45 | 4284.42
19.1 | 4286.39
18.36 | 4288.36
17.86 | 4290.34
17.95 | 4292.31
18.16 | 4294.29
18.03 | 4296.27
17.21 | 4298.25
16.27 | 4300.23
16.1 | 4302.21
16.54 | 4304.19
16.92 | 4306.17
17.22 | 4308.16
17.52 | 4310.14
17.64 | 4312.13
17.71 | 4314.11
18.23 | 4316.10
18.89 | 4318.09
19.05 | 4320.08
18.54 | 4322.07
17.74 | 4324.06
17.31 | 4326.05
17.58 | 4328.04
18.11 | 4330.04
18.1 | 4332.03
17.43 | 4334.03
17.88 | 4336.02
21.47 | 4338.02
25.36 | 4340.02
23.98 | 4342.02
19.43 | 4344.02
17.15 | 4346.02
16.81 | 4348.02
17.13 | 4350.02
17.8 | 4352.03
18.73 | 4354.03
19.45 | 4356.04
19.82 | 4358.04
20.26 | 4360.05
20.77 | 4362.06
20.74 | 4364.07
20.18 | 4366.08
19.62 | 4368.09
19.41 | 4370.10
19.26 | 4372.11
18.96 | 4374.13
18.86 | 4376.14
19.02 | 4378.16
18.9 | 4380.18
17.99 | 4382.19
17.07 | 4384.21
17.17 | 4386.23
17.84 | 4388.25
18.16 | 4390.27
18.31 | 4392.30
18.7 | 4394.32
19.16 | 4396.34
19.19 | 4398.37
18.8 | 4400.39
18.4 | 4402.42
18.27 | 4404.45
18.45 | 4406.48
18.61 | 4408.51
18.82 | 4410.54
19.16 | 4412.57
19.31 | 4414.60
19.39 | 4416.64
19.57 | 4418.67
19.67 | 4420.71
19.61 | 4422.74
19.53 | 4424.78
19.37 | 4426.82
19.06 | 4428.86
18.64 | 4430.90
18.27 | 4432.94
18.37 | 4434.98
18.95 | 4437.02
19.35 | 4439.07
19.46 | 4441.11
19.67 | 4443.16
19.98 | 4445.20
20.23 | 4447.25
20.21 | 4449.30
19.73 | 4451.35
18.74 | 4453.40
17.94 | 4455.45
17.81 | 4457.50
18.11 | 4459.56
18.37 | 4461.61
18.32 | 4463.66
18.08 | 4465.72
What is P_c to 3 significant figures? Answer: 2.93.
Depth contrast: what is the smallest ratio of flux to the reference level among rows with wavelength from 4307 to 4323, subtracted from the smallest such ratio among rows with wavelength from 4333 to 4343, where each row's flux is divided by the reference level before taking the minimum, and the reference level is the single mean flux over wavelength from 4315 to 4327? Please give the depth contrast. 0.011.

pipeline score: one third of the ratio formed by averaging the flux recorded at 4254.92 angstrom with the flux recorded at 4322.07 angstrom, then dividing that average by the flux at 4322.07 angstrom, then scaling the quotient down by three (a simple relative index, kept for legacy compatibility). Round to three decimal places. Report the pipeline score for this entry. 0.345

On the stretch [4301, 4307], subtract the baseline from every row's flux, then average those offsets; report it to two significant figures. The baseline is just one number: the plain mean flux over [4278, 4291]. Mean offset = -2.4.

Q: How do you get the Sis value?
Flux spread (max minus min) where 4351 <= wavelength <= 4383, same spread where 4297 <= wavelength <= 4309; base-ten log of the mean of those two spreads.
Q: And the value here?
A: 0.3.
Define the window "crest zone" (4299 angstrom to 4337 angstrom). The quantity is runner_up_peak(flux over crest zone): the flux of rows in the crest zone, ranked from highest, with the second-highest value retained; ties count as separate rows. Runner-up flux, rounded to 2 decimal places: 18.89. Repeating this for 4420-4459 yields 20.21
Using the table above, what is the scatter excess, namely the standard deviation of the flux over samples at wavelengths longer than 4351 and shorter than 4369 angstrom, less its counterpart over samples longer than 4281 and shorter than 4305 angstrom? -0.2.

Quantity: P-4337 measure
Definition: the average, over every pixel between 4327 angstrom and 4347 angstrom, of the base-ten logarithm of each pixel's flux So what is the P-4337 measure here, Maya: 1.29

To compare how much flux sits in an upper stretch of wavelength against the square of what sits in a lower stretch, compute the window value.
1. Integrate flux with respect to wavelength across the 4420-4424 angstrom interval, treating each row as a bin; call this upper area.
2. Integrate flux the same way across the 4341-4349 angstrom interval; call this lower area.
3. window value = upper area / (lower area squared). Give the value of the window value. 0.0033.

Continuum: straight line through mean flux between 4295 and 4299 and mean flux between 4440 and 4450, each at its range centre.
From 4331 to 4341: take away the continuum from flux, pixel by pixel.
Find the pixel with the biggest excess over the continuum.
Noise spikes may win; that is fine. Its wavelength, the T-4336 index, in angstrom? 4340.02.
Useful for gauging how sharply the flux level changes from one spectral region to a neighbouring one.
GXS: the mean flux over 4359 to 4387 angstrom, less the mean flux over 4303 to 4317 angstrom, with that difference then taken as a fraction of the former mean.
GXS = 0.09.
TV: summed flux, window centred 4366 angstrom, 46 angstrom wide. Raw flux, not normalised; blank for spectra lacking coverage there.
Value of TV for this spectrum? 432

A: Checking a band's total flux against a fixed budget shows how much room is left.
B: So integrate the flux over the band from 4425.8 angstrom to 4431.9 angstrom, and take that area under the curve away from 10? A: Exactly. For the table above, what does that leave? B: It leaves -106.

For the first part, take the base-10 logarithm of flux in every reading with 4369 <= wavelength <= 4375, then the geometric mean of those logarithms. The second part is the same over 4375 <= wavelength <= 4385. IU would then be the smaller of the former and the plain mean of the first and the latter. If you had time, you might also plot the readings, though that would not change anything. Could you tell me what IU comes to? 1.274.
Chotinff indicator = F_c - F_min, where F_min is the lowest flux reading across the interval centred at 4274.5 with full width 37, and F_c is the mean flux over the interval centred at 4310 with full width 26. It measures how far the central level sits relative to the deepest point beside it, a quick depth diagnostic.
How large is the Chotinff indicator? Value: -0.3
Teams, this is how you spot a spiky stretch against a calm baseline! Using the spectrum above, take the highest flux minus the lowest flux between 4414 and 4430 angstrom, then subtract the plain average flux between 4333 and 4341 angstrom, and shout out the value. -19.9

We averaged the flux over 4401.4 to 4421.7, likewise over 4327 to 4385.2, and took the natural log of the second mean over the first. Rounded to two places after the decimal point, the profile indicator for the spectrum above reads 0.01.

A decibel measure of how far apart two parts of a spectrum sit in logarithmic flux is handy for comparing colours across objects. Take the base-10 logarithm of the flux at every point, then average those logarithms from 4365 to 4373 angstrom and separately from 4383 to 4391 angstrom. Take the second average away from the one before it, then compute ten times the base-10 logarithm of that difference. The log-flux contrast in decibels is -13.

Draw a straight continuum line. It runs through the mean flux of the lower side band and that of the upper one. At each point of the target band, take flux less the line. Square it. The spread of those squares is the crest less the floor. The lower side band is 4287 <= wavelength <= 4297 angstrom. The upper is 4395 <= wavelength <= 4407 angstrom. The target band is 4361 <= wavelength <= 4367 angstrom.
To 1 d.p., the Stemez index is 2.4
